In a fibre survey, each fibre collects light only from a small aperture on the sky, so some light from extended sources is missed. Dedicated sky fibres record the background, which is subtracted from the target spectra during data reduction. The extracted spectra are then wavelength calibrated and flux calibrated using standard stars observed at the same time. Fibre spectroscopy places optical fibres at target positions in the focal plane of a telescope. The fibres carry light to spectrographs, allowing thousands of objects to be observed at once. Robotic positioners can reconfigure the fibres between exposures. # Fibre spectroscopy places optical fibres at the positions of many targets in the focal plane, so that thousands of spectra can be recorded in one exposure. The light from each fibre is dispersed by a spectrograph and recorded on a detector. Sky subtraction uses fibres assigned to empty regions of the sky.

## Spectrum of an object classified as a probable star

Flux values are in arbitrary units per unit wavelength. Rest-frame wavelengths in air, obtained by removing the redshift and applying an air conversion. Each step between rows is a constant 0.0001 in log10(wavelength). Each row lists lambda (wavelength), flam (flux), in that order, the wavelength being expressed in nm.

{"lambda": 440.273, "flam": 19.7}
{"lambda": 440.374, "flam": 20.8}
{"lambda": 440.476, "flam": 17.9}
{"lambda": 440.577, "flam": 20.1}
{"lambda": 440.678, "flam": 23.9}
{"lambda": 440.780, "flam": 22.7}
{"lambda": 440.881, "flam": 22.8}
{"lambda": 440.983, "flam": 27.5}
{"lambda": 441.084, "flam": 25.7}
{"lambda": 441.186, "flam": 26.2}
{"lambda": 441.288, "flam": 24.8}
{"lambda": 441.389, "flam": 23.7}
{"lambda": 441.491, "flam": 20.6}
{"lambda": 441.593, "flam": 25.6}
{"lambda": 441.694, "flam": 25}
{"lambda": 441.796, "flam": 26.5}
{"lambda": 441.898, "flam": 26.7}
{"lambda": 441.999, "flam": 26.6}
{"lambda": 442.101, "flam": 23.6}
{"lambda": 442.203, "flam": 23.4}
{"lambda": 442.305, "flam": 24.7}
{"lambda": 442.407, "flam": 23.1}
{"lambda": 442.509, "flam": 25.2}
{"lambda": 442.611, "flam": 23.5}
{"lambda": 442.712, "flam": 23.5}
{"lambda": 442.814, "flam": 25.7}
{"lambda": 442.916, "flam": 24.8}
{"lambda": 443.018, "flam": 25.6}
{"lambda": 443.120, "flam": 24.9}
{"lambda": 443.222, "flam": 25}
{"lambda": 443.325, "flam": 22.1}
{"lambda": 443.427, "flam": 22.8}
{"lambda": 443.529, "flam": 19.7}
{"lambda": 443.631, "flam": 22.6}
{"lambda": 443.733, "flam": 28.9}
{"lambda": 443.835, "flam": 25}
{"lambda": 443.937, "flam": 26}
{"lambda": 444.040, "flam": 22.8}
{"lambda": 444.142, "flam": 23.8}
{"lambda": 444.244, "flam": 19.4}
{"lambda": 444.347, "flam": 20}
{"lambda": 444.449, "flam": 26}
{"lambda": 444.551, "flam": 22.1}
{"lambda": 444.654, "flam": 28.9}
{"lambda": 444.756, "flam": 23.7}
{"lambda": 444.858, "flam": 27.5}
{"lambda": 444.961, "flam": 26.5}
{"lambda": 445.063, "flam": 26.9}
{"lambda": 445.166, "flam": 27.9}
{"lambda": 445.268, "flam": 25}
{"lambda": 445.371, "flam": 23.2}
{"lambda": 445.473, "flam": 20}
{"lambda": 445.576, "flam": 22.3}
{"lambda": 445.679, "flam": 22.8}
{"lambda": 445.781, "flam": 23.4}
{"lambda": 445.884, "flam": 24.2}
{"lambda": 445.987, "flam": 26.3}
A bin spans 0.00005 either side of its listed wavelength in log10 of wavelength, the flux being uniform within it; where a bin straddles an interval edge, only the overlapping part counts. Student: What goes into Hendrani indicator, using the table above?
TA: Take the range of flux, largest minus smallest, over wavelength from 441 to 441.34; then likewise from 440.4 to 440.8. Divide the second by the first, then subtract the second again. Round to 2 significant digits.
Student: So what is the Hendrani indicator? -1.7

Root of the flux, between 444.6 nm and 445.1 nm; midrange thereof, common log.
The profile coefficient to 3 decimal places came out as 0.709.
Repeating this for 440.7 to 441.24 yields 0.699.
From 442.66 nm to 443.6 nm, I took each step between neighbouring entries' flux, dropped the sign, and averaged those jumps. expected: 1.4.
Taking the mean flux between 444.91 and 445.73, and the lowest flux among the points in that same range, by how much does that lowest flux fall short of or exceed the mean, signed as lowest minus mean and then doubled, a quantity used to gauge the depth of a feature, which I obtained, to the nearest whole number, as -9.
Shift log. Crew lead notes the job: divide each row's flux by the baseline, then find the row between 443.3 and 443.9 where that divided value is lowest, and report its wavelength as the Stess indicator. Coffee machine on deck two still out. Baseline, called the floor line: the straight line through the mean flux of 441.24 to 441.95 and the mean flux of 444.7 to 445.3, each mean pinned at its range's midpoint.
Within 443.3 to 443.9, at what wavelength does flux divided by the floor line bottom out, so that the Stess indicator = 443.529 nm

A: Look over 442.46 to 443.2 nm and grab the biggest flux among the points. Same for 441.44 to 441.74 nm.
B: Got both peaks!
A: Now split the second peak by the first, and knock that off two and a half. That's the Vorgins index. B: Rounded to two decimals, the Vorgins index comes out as 1.50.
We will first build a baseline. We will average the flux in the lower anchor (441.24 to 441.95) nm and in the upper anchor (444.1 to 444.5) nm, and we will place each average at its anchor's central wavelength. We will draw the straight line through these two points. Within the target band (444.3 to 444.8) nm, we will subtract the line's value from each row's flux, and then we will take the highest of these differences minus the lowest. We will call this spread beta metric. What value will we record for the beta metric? 9.2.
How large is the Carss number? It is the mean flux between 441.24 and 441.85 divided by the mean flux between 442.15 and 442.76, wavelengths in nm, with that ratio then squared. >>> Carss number 1.04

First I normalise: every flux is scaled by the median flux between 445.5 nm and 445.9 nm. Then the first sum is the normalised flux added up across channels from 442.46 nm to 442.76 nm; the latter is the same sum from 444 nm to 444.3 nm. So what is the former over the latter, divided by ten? 0.109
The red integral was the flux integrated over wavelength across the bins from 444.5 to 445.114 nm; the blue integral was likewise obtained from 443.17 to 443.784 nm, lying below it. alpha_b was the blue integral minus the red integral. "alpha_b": -1.5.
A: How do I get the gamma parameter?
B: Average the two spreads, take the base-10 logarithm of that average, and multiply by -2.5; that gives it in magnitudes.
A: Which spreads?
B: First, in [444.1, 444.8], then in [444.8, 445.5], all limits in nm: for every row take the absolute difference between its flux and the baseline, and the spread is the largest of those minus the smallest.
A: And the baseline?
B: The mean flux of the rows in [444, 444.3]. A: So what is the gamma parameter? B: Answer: -1.90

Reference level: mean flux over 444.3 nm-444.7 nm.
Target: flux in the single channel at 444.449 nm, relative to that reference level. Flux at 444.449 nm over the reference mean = 1.07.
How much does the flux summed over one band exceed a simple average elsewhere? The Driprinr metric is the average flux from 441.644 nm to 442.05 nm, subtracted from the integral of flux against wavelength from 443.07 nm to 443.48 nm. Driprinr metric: -16.5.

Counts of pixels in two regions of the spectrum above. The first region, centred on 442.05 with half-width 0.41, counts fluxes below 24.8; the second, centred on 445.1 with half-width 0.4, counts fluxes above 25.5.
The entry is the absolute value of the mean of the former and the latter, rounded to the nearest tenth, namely 4.0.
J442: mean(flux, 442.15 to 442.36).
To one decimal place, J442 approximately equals 24.0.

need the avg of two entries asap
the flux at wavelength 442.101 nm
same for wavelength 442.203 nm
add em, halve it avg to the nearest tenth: 23.5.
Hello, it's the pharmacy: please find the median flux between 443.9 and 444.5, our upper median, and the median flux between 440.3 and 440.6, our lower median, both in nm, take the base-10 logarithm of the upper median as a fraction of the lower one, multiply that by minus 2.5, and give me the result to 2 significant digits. -0.16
